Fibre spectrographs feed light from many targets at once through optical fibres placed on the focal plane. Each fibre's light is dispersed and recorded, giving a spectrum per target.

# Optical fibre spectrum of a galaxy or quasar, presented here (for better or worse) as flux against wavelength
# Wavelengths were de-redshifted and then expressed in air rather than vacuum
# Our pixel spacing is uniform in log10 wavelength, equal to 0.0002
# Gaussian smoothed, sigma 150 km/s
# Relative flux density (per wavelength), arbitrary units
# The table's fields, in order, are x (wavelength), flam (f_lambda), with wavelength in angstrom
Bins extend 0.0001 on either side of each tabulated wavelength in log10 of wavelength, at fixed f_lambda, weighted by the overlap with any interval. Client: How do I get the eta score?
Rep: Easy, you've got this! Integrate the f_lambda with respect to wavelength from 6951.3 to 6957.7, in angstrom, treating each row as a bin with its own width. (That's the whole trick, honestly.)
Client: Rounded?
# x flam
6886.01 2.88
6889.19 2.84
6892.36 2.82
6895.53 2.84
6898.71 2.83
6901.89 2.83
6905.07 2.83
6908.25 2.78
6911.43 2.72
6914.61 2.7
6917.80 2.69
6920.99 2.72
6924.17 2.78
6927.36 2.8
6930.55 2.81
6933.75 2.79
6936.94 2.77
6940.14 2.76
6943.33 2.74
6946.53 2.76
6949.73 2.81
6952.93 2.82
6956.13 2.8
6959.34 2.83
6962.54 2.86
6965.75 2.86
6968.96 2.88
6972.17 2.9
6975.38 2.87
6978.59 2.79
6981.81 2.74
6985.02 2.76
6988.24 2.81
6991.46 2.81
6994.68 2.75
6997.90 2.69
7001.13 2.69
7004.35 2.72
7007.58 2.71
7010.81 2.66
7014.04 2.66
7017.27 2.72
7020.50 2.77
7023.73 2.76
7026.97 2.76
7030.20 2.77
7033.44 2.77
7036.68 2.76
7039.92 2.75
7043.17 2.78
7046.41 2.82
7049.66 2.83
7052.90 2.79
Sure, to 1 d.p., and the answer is 18.0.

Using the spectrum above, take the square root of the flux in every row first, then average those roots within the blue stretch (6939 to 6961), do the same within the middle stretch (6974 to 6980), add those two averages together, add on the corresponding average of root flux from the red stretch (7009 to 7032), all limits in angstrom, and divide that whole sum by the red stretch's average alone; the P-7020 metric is 3.03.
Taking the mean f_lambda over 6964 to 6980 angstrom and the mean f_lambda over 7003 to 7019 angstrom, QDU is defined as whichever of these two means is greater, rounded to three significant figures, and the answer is 2.86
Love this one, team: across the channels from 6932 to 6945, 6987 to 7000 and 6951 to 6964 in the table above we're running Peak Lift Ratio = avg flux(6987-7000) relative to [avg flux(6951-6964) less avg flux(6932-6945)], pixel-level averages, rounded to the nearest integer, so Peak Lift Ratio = 44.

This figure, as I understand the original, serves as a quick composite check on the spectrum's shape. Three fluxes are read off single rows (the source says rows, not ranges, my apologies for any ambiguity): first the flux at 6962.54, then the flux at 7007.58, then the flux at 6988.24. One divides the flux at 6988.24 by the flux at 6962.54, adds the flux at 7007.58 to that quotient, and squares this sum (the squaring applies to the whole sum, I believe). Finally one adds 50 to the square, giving 63.6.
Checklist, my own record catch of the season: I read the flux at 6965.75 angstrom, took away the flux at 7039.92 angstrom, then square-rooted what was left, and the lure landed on 0.3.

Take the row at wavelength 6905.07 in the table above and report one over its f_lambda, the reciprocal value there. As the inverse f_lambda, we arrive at 0.353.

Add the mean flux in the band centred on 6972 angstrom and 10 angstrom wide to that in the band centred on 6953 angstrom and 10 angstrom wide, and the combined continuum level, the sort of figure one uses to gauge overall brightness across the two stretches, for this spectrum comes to 5.69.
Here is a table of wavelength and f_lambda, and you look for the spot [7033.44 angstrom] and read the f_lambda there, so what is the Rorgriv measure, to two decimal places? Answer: 2.77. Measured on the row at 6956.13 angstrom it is 2.80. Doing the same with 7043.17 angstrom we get 2.78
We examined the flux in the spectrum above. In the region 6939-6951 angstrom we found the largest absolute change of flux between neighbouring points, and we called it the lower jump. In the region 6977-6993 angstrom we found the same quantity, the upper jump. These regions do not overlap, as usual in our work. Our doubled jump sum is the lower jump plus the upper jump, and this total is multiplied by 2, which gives 0.20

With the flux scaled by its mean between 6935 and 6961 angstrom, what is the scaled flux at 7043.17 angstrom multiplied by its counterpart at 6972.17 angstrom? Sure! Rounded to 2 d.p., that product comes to 1.04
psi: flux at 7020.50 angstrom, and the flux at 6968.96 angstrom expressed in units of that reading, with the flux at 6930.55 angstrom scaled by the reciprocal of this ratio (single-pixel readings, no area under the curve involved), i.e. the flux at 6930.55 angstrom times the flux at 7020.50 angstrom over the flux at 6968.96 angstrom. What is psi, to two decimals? 2.70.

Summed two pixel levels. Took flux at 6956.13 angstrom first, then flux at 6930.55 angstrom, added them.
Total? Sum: 5.61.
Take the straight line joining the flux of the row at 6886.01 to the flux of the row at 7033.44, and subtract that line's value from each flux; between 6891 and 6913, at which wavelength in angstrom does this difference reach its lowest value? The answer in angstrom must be 6911.43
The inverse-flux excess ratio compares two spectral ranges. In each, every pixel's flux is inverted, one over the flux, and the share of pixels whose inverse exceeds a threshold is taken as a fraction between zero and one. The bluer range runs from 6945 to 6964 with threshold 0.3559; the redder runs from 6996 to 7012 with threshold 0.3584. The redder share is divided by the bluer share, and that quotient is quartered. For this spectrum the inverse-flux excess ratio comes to 0.75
